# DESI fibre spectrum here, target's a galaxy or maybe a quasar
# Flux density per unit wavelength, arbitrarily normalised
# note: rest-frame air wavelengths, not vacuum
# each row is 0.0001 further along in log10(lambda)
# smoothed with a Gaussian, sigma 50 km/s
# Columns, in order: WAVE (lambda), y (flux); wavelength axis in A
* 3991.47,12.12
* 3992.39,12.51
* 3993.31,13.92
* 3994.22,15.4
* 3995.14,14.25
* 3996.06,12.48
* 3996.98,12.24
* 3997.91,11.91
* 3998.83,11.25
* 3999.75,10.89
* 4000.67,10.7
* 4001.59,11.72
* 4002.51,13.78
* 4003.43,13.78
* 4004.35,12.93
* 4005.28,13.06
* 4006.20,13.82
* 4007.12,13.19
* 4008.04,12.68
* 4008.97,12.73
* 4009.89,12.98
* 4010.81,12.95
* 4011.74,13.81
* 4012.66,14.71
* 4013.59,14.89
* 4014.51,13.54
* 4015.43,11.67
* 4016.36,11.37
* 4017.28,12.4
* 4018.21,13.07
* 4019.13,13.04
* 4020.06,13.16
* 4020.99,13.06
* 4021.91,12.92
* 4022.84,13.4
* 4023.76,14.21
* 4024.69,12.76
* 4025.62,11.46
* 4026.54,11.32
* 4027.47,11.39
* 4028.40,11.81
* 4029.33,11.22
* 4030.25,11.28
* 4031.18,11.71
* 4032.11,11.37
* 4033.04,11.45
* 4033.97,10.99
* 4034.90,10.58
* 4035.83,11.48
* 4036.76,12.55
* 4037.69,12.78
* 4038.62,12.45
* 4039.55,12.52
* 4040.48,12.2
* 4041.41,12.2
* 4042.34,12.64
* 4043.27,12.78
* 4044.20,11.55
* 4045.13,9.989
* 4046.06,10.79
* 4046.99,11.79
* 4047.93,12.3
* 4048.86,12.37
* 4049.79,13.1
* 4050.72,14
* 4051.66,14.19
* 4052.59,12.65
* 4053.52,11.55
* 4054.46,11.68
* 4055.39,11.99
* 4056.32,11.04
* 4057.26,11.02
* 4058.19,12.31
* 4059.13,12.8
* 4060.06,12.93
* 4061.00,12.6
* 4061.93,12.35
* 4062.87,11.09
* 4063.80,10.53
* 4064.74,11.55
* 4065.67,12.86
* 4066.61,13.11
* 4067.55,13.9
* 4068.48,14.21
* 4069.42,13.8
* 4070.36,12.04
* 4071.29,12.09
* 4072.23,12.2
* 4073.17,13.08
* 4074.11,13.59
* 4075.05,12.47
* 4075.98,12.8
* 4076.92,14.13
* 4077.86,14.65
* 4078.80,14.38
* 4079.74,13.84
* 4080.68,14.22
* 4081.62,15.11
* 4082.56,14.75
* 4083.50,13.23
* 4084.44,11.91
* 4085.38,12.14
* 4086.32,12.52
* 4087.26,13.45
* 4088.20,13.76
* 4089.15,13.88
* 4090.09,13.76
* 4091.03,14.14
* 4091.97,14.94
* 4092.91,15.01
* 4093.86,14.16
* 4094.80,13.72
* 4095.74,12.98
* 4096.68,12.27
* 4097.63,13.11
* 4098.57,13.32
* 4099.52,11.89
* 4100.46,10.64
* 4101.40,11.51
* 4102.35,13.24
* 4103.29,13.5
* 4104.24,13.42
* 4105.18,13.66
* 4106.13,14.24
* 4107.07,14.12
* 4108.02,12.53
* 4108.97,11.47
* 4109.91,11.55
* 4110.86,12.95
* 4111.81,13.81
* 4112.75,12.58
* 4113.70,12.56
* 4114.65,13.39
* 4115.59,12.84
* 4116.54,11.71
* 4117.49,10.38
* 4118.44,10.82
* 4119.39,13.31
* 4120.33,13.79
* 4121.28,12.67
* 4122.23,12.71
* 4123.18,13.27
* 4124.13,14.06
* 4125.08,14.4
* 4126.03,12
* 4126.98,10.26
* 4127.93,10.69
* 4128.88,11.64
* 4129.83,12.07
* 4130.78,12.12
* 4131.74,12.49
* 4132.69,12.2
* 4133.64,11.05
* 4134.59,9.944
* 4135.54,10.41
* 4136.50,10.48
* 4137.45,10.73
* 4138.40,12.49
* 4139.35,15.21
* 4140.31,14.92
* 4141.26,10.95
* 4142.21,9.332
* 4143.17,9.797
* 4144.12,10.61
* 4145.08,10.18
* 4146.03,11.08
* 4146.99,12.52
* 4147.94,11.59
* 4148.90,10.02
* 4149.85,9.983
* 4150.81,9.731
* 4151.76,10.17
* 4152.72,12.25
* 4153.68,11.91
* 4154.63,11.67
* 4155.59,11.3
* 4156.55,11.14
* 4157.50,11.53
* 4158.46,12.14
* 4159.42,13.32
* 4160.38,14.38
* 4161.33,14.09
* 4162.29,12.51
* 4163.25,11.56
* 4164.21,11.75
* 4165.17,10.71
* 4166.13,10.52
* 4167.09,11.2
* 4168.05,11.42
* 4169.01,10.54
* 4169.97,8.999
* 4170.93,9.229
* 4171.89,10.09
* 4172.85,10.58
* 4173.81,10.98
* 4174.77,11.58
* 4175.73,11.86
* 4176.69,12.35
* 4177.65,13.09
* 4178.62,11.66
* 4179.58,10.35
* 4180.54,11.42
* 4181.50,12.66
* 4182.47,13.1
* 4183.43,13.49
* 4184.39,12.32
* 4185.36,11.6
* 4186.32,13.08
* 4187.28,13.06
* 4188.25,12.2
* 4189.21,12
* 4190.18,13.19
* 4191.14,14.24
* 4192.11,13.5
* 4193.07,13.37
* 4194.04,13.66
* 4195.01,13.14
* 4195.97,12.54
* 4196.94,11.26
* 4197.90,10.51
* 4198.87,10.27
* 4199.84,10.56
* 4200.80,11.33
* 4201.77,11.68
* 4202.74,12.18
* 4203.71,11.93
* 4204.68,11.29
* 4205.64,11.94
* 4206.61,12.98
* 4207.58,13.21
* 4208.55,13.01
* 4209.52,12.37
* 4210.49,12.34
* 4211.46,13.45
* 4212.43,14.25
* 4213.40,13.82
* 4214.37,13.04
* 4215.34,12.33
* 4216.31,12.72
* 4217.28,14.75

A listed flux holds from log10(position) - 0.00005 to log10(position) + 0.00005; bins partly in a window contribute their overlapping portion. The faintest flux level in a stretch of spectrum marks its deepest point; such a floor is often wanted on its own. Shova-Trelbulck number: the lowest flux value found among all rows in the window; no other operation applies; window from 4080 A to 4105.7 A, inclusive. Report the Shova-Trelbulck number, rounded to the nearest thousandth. 10.640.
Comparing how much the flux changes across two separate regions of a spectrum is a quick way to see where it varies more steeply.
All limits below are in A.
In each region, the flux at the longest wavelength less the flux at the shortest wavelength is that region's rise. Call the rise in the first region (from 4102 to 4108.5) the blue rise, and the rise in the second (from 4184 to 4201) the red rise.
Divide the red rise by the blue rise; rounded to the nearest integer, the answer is 1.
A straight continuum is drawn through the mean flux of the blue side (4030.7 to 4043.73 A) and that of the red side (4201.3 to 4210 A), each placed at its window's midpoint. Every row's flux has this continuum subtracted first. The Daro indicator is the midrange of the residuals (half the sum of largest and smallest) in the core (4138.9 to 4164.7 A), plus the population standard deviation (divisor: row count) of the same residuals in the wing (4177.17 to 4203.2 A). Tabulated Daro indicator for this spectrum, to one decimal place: 1.2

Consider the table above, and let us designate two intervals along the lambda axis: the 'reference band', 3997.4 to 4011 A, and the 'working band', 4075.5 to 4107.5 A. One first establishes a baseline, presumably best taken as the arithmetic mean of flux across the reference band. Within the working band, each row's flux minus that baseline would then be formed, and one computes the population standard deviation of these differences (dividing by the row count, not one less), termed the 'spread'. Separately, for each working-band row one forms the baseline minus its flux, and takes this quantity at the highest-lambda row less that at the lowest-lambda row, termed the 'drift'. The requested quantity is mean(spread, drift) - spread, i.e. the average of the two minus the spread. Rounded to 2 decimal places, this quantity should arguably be -1.18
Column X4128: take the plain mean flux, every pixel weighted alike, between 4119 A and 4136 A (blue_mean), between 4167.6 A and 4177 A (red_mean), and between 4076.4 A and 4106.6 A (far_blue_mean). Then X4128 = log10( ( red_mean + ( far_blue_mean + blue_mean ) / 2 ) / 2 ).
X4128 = 1.07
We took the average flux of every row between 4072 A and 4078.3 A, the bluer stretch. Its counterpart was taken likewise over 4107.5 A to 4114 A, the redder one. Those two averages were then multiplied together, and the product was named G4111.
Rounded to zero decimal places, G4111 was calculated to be 166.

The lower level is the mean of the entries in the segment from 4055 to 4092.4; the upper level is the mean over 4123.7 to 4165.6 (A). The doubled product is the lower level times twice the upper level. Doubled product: 304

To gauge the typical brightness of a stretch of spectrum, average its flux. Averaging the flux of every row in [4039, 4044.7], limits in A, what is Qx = 12.3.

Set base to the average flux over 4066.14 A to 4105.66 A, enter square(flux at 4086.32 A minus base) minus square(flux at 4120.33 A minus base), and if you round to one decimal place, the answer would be 0.5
